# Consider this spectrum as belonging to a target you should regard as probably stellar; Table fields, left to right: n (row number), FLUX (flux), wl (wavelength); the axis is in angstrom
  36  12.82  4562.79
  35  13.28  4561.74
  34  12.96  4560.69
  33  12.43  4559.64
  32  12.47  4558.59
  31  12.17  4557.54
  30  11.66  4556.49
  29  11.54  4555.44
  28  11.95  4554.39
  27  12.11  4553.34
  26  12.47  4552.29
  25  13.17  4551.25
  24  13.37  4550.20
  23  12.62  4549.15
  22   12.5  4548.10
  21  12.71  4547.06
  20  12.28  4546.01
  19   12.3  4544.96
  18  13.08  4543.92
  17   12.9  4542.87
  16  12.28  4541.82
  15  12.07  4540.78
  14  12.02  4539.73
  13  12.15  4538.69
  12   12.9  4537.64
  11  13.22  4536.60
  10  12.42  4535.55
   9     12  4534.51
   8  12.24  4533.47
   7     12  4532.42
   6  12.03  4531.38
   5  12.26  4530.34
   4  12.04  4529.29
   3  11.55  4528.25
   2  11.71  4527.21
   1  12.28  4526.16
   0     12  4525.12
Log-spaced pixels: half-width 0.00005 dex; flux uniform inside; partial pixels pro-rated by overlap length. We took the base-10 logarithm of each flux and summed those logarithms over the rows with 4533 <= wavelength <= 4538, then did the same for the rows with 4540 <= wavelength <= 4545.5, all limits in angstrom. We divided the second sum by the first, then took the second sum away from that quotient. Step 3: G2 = -4.49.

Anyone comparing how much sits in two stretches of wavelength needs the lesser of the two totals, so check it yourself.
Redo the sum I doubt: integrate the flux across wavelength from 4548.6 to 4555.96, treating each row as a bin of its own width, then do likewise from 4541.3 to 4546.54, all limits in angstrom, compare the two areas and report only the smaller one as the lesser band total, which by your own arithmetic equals 66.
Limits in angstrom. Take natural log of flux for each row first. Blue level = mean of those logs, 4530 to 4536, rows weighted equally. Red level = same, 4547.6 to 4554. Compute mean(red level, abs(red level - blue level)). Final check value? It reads 1.29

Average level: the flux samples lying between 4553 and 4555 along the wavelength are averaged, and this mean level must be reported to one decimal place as 12.0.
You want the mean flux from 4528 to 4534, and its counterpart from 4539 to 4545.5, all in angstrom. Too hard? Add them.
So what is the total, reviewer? 24.5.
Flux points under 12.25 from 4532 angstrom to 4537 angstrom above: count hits 3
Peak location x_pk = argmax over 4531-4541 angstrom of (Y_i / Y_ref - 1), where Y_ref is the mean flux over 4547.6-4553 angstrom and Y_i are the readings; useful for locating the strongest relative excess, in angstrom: 4536.60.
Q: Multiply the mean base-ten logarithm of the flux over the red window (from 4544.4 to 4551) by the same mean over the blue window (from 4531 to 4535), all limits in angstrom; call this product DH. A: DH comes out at 1.19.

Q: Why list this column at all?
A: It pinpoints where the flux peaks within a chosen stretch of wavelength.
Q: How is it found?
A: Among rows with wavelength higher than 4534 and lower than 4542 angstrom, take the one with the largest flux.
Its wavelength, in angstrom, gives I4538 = 4536.60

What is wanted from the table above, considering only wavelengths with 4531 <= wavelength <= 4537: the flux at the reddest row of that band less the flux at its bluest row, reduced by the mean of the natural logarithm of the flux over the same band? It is -1.3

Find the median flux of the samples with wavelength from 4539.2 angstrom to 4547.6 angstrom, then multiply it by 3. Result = 36.9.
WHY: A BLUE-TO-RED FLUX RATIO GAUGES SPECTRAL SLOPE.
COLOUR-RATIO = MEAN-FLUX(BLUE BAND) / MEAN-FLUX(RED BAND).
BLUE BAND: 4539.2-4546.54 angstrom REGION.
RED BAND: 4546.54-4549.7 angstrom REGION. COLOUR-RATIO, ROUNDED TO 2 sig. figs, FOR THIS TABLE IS 0.98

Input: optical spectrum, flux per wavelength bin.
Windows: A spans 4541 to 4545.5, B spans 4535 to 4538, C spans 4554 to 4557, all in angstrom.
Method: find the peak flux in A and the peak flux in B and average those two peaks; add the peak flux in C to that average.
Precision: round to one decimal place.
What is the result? 25.1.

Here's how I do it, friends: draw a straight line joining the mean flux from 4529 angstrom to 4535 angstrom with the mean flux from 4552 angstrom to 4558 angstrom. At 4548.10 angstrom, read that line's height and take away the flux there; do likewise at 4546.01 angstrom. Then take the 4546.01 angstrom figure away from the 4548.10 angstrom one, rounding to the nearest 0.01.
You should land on -0.23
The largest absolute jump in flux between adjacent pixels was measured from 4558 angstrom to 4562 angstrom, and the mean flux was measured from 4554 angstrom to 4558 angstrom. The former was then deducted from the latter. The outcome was 11.3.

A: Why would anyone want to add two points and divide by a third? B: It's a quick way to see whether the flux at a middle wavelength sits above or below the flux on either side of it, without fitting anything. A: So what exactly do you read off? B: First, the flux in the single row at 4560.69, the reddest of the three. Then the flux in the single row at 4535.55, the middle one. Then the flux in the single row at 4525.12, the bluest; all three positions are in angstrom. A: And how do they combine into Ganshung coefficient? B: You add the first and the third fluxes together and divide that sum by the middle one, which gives 2.01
